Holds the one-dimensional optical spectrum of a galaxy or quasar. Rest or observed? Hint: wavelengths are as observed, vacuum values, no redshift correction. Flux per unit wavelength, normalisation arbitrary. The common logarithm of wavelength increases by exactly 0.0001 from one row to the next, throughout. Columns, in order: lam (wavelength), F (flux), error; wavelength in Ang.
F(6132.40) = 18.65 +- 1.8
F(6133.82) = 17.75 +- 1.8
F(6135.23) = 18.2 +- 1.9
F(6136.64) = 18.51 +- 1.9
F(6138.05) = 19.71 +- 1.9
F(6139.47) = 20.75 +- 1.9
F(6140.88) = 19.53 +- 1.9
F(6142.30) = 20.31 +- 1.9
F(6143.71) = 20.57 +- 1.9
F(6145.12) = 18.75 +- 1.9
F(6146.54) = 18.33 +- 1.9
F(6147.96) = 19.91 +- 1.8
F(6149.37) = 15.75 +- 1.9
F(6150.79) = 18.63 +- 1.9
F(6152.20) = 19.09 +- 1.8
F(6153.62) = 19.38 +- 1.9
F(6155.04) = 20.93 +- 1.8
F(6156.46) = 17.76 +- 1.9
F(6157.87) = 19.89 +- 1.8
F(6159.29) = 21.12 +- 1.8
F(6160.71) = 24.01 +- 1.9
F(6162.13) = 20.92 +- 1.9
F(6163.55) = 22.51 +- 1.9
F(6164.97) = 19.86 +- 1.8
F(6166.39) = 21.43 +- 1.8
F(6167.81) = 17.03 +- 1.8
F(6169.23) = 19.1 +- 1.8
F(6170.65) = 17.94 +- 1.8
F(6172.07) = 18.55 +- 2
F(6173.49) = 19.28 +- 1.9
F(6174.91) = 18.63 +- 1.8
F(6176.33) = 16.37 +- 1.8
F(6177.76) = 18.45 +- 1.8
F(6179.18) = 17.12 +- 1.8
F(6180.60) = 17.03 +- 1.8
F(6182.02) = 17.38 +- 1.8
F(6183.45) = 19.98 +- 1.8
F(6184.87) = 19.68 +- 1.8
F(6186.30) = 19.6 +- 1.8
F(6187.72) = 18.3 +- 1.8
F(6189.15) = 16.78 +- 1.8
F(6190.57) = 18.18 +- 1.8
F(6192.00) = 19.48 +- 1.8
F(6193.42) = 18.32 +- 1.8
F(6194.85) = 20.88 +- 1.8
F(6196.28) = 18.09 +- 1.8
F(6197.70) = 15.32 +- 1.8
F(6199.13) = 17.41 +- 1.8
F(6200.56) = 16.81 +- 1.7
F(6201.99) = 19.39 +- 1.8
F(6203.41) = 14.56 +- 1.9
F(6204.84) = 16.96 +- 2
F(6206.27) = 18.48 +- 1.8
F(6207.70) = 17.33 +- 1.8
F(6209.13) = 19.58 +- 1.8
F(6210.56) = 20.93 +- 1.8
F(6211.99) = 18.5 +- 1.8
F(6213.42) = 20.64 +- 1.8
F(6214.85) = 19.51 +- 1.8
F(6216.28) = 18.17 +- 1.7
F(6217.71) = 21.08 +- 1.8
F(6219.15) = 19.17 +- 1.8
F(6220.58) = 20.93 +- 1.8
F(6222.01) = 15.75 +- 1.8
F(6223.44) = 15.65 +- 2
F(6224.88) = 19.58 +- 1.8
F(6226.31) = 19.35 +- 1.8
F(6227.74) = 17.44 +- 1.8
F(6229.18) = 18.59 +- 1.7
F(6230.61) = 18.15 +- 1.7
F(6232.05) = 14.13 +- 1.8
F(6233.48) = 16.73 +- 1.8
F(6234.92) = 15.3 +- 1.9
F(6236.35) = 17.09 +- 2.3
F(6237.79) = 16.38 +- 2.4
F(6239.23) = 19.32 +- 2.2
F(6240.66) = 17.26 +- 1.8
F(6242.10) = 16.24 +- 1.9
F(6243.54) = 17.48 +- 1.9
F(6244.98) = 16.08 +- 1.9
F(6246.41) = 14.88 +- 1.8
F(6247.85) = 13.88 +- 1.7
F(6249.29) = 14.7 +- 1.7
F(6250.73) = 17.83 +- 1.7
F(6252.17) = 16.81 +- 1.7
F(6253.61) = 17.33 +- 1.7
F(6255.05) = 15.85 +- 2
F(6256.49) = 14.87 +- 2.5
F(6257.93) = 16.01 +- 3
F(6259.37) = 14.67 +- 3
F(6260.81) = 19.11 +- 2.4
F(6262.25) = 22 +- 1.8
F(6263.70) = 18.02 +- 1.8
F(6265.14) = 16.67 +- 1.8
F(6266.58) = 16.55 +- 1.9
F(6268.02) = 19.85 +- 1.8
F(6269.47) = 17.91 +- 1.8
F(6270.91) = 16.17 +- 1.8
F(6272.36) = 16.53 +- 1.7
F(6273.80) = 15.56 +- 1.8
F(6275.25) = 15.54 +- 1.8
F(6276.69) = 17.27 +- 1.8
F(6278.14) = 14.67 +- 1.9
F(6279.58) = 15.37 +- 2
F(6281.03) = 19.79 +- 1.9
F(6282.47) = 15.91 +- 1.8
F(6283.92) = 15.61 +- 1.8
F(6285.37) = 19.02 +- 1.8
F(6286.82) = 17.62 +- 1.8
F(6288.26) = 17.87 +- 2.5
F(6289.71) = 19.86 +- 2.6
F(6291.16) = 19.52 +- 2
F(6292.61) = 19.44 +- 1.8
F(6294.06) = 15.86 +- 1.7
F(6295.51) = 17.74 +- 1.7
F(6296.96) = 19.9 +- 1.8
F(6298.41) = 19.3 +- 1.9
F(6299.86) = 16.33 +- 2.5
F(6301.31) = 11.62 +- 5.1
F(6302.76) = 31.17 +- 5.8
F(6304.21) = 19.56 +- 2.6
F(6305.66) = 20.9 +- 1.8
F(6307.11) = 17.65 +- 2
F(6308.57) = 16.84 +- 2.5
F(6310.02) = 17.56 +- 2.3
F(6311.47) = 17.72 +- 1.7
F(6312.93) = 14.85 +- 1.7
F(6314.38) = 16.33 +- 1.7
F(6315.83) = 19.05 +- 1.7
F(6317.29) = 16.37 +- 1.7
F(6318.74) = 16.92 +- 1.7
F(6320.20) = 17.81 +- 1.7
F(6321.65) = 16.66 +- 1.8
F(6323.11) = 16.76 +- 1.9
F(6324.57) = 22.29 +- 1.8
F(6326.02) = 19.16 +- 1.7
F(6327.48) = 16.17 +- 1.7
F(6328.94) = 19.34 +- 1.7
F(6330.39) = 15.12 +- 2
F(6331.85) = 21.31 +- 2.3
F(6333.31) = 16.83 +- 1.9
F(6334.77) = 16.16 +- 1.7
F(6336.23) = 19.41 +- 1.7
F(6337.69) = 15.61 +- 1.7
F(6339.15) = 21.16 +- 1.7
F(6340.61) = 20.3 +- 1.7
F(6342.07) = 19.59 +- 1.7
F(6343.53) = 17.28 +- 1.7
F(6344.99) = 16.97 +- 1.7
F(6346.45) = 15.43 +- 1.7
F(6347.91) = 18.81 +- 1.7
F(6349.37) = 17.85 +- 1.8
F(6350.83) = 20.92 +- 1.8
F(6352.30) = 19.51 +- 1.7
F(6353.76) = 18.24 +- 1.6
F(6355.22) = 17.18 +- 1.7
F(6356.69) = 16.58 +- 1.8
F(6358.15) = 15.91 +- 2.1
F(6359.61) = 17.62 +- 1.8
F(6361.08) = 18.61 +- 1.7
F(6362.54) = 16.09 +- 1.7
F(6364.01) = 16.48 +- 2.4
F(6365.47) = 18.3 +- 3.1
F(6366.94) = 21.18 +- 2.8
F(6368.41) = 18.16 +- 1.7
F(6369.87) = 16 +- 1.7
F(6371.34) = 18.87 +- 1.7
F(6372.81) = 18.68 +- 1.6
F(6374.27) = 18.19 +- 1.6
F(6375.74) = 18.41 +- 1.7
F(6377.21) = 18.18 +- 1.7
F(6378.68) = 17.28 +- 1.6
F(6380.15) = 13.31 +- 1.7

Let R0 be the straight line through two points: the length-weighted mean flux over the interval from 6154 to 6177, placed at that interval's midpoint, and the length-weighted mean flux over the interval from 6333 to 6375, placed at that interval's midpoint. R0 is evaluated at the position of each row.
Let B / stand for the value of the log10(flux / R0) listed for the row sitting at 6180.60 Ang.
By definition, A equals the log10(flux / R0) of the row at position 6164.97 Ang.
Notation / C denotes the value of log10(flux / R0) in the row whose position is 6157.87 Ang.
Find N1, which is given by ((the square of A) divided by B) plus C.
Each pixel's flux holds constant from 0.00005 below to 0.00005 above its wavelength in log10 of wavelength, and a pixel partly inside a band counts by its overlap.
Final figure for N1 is 0.00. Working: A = 0.00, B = -0.060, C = 0.00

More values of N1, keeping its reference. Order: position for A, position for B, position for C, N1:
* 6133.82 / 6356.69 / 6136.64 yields -0.11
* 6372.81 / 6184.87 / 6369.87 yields 0.08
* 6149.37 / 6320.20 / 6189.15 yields -0.90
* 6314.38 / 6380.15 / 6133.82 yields -0.07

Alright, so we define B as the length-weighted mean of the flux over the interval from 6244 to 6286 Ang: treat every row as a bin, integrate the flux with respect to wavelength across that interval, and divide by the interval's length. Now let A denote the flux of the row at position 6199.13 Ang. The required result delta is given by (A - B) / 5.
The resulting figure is 0.14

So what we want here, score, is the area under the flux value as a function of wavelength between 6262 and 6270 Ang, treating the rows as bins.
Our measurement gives 146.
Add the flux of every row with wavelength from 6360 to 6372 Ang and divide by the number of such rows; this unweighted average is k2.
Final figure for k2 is 18.0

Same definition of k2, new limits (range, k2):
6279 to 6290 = 17.6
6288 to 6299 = 18.7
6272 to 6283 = 16.3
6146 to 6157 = 18.7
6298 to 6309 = 19.2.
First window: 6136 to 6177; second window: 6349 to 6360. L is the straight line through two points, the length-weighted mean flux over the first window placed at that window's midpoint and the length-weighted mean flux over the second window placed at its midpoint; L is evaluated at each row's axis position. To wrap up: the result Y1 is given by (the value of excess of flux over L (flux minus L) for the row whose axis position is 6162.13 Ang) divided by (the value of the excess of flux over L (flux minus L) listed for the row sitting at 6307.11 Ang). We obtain -2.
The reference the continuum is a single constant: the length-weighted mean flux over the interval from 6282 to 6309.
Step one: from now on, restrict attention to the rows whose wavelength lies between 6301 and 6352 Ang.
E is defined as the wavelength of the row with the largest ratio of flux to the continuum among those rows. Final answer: 6302.76 Ang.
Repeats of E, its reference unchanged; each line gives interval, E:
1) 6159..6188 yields 6160.71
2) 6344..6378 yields 6366.94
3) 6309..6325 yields 6324.57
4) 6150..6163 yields 6160.71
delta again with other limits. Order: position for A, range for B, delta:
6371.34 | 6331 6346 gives 0.10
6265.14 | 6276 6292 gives -0.17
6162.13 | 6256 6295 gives 0.72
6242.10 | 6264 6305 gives -0.31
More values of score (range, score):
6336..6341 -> 95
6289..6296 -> 129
